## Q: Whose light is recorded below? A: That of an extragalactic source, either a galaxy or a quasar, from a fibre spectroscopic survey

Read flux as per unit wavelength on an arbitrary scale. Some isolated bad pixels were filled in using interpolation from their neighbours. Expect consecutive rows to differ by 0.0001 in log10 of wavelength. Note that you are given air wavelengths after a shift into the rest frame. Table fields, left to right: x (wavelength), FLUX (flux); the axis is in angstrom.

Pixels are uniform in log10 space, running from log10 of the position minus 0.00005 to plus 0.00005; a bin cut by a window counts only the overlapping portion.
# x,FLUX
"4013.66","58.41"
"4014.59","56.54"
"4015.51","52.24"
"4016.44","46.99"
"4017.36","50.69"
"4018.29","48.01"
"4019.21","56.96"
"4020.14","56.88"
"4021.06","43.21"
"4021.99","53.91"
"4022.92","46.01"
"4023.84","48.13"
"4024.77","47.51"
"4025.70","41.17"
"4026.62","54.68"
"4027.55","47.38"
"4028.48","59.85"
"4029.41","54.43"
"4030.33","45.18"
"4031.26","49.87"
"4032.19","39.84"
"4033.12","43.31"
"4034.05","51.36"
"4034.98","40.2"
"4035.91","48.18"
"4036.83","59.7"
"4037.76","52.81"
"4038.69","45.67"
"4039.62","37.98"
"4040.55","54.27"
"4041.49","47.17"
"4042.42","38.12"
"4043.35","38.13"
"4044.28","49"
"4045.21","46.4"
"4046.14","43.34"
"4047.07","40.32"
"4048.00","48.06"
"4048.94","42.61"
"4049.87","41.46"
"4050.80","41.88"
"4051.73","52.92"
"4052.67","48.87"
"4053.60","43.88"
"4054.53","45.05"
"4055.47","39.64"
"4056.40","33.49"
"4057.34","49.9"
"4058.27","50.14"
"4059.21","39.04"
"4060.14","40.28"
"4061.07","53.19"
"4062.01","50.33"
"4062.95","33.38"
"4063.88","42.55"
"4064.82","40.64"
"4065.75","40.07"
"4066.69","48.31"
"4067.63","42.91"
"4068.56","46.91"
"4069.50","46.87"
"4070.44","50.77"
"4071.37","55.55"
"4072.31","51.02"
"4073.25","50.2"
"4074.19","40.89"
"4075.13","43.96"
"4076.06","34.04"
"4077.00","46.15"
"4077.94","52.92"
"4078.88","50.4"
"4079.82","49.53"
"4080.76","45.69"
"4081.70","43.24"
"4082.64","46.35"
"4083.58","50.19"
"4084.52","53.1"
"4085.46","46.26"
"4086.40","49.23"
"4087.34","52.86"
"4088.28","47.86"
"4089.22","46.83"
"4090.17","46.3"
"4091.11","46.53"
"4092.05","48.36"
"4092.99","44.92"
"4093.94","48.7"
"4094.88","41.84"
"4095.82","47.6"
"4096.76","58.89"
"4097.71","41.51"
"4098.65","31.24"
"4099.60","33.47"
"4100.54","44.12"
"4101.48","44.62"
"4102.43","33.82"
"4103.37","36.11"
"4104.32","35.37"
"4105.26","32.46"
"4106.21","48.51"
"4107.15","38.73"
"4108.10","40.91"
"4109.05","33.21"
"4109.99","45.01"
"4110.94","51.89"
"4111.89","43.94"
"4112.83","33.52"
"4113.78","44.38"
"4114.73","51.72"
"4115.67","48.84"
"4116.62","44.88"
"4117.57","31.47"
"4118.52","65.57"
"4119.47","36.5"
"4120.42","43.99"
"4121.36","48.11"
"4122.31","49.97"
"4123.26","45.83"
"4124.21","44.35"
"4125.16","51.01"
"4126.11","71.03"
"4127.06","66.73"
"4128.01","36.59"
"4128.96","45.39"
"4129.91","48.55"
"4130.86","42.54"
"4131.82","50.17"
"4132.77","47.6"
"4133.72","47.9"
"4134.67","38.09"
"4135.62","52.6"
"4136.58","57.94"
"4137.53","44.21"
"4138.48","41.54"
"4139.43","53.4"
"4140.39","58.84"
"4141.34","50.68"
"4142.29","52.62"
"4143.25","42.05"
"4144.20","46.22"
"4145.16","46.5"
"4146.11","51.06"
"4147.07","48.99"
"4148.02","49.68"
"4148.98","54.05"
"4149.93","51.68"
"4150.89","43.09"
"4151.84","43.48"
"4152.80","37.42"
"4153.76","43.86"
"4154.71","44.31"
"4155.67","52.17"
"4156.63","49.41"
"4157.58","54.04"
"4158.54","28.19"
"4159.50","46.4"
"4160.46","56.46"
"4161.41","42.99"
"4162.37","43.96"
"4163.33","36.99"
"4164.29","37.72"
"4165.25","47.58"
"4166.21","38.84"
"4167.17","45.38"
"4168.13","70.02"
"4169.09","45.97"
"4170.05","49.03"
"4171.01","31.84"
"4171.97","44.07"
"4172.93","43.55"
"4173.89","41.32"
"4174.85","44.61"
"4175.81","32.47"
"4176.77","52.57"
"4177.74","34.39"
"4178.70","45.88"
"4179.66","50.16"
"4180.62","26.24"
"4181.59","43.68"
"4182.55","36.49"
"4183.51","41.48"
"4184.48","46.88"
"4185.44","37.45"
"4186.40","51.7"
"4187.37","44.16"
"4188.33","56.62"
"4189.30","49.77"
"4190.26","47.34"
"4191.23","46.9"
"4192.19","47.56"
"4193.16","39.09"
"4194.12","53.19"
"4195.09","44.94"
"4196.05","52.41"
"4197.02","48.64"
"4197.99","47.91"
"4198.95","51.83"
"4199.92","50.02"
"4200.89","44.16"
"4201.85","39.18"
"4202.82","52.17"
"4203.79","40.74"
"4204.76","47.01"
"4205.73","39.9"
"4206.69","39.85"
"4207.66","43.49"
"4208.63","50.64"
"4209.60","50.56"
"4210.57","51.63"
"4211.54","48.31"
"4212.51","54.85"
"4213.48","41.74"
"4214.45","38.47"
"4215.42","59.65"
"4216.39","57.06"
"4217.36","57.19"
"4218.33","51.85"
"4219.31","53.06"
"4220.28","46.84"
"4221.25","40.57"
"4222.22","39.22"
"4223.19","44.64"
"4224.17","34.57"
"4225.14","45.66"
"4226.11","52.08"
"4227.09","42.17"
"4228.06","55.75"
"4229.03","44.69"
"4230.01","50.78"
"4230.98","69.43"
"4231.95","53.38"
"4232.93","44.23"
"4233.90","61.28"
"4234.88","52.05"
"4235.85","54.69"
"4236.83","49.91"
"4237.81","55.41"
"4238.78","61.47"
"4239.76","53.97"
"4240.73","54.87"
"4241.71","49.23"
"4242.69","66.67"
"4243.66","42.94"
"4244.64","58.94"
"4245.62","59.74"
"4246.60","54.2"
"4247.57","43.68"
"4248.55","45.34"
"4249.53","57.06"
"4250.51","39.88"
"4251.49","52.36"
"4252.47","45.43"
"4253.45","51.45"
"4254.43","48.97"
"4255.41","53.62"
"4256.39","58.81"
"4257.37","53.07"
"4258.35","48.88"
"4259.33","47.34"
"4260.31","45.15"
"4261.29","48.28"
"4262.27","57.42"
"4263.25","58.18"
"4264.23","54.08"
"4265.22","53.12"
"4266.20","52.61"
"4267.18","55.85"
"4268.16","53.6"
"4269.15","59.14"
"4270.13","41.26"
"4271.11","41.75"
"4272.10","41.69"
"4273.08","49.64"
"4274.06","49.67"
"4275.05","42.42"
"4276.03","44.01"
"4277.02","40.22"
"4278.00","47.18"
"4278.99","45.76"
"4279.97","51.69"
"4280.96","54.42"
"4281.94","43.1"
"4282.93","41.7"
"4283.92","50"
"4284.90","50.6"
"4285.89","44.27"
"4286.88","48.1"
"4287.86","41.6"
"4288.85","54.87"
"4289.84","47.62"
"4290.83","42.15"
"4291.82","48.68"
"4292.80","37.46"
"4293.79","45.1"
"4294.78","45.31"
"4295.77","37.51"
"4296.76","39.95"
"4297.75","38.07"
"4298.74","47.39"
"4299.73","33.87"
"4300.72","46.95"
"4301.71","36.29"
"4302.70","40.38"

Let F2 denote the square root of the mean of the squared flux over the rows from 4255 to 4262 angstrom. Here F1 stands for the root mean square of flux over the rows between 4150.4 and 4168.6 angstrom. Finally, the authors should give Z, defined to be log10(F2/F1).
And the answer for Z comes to 0.042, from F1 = 46.2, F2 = 50.9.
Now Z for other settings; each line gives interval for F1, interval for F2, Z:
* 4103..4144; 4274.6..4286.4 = -0.007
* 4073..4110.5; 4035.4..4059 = 0.011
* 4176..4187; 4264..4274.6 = 0.069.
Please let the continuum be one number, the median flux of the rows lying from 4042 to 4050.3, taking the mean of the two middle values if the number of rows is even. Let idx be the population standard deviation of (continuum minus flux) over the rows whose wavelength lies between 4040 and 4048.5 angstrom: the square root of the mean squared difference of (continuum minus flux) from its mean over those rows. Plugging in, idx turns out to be 5.1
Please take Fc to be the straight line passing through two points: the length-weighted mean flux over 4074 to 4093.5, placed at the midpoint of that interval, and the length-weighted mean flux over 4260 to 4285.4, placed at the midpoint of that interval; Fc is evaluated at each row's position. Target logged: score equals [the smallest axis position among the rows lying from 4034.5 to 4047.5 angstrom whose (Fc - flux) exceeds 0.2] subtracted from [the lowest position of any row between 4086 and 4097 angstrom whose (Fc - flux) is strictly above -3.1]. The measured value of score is 51.4 angstrom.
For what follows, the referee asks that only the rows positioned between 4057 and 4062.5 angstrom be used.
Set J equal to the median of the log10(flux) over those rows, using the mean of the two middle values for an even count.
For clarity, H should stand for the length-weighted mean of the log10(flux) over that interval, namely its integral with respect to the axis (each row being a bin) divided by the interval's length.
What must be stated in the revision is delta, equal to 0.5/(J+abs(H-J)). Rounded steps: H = 1.67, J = 1.70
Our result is 0.289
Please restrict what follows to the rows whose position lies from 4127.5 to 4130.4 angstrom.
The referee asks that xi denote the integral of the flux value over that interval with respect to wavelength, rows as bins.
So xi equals 127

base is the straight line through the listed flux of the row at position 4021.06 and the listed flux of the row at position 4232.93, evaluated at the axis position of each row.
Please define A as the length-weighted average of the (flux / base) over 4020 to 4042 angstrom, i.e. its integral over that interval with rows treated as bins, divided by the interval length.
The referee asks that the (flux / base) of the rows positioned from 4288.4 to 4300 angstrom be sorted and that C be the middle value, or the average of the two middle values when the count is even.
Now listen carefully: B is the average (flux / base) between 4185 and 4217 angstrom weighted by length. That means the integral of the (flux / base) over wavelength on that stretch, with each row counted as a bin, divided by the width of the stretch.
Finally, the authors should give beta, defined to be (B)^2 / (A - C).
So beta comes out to 8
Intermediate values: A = 1.12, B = 1.08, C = 0.98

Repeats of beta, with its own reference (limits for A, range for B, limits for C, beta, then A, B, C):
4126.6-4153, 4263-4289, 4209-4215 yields -69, 1.10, 1.09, 1.12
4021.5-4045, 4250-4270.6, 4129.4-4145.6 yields 164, 1.10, 1.16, 1.09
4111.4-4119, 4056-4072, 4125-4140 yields -18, 1.04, 1.04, 1.10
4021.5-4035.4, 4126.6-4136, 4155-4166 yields 21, 1.11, 1.09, 1.06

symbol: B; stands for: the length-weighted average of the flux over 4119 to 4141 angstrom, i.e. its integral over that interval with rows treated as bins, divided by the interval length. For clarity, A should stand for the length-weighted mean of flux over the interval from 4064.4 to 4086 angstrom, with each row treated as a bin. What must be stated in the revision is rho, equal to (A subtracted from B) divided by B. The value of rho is 0.04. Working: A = 46.8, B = 48.8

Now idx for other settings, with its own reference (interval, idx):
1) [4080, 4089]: 3.1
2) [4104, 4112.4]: 6.4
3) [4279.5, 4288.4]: 4.5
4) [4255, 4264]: 4.8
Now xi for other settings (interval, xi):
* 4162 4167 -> 206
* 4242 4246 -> 226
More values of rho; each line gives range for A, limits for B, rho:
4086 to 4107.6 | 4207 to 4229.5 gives 0.09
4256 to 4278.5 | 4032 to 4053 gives -0.09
